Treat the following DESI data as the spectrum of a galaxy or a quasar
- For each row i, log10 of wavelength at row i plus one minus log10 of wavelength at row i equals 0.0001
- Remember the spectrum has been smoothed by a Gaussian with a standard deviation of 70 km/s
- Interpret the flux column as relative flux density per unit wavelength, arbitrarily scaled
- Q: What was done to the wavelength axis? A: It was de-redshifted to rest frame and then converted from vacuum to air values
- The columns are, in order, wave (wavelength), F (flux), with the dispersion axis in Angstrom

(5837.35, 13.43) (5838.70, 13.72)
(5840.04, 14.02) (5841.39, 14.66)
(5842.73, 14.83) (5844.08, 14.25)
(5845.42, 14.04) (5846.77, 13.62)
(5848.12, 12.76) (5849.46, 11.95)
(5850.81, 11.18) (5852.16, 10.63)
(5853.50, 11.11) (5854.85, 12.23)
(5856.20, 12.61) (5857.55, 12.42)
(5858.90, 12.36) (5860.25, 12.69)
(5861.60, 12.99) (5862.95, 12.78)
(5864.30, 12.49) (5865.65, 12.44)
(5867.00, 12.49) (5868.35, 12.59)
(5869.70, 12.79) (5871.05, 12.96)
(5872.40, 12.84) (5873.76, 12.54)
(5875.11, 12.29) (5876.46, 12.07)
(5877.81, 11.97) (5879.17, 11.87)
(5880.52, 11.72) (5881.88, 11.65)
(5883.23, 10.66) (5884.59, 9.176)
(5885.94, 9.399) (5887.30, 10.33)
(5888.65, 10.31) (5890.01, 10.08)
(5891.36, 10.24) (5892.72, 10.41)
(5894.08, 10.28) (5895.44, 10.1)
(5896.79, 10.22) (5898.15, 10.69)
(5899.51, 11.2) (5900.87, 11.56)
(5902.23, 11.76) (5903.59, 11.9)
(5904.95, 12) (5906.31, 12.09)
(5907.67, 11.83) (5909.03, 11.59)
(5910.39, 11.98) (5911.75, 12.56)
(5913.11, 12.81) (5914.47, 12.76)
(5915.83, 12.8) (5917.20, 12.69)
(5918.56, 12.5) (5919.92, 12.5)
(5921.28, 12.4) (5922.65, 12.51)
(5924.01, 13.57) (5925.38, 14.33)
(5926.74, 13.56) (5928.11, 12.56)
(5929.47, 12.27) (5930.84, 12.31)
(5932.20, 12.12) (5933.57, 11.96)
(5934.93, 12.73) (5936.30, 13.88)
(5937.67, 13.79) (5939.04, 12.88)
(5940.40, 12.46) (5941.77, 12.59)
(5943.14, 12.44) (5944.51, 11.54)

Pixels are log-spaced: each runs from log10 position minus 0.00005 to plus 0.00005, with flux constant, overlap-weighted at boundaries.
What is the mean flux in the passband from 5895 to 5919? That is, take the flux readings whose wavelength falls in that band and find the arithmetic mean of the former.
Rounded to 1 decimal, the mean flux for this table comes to 11.8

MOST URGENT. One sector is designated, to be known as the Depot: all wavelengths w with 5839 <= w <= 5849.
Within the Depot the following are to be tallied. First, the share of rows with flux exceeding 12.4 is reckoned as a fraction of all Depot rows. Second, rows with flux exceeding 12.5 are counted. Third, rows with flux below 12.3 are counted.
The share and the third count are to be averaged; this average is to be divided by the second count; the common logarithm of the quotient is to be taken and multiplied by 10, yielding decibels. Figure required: -11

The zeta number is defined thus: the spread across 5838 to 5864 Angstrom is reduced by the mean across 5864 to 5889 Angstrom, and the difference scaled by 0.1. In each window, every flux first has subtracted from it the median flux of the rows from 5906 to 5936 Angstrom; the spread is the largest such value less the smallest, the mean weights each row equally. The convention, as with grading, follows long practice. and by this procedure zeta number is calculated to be 0.50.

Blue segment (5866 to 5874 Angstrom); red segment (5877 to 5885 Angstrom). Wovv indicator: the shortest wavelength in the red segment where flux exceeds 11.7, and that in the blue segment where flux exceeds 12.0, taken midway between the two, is 5872.4 Angstrom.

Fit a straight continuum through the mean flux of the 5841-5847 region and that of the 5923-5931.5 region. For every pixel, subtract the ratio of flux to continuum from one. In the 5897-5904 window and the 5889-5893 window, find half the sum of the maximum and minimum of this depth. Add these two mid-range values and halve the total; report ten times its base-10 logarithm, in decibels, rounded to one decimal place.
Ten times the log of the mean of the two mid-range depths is -6.9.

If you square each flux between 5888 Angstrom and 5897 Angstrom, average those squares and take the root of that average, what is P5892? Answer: 10.2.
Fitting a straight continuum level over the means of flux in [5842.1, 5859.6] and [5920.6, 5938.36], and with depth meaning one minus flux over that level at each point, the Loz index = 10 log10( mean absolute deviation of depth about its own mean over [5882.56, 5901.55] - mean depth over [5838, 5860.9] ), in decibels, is -13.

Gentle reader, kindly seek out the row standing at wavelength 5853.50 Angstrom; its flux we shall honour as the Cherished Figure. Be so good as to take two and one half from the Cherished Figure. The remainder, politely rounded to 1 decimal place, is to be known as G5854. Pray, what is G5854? 8.6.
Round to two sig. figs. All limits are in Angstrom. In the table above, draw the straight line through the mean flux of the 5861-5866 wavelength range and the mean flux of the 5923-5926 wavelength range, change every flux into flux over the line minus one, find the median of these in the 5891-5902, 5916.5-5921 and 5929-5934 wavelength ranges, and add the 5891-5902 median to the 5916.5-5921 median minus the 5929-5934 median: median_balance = -0.18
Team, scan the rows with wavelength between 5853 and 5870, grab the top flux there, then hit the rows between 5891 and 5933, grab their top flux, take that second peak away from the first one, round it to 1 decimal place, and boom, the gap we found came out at -1.3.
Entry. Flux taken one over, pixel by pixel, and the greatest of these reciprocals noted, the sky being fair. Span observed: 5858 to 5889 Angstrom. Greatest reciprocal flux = 0.109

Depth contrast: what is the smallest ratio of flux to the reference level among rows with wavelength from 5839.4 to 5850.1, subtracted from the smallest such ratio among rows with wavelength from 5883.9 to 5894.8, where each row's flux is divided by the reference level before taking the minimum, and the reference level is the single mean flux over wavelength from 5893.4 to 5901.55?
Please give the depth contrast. -0.26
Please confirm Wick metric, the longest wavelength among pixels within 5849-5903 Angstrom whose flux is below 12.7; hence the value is 5902.23 Angstrom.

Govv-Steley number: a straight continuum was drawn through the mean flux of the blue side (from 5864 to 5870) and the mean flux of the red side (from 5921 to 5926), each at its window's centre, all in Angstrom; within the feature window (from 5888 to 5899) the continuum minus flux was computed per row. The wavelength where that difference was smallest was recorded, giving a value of 5898.15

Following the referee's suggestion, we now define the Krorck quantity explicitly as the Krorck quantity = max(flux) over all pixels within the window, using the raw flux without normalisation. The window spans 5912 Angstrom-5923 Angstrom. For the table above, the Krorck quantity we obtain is 12.81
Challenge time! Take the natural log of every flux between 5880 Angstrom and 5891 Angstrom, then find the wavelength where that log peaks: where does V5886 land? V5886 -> 5880.52 Angstrom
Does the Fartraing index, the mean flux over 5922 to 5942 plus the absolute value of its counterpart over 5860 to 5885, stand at 25.1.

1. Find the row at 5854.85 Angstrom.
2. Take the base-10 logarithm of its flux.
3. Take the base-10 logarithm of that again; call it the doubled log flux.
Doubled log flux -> 0.036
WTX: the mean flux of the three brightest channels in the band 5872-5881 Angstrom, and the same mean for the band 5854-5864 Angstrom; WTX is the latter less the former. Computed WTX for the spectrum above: 0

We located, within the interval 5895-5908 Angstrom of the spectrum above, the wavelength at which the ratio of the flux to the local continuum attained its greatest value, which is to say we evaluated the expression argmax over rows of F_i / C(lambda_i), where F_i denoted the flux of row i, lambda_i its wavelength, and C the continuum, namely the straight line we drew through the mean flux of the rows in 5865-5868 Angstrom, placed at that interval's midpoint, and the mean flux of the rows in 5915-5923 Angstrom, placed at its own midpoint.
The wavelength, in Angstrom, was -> 5906.31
